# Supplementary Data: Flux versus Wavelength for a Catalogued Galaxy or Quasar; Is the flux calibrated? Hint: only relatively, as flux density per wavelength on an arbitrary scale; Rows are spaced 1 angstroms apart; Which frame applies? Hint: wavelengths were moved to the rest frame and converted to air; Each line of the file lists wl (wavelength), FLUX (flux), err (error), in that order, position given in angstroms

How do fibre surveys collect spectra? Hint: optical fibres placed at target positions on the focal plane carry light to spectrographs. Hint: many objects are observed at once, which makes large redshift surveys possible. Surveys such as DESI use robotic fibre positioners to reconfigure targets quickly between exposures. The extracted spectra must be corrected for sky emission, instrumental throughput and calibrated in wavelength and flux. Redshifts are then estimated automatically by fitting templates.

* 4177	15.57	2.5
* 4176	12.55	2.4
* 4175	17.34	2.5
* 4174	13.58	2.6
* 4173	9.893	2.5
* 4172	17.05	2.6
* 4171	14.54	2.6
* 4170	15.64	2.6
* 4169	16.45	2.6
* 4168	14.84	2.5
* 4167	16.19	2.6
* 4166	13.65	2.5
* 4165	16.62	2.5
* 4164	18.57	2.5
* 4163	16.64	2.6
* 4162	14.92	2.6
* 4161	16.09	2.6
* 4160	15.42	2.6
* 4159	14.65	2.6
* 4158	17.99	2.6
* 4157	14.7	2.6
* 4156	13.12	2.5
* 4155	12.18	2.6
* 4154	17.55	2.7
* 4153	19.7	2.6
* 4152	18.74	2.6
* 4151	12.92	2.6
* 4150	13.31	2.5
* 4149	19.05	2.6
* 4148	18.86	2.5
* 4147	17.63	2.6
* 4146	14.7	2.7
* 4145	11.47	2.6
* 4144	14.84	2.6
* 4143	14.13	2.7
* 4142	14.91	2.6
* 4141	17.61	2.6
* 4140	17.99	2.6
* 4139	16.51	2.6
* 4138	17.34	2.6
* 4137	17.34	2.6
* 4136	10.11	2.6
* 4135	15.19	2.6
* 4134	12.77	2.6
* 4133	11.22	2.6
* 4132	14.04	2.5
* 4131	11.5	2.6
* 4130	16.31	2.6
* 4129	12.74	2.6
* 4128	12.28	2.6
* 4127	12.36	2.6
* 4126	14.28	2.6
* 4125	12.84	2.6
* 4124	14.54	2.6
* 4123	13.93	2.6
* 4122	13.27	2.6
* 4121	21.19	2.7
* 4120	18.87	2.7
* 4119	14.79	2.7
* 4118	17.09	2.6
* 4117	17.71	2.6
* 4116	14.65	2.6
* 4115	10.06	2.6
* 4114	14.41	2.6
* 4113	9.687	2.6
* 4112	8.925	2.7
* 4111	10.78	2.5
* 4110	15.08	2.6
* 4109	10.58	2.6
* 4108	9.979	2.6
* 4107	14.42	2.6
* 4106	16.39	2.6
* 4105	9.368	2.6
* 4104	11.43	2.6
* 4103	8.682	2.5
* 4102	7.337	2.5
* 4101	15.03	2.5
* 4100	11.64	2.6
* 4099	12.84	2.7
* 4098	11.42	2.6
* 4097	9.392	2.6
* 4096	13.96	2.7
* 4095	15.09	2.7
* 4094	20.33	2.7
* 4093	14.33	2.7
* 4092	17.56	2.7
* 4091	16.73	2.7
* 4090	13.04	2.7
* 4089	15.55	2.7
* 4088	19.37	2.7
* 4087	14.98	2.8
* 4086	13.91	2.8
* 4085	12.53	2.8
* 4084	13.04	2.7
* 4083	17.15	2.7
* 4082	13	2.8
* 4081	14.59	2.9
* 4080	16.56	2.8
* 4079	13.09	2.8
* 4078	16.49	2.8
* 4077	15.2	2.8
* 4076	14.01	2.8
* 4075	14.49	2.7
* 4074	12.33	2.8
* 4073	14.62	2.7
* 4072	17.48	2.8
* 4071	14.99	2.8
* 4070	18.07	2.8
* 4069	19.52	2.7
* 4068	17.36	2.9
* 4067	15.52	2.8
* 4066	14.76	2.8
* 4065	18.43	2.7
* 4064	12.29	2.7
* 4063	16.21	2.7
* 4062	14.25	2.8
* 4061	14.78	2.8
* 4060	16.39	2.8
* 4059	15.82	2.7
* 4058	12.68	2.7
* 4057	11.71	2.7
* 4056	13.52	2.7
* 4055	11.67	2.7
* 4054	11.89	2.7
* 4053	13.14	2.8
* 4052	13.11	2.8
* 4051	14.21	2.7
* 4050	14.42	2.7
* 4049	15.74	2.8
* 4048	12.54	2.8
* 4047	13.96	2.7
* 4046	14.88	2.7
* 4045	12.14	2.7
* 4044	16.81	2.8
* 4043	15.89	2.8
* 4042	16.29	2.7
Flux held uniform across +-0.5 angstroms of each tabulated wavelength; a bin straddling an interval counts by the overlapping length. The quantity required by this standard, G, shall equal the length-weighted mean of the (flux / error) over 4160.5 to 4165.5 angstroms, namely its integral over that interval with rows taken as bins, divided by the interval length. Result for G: 6.5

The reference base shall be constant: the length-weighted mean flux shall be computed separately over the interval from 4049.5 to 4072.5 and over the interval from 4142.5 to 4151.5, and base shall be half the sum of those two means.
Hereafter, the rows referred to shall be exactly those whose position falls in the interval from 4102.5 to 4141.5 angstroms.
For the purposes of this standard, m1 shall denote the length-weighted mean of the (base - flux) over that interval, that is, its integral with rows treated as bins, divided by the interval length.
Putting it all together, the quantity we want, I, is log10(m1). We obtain 0.1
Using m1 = 1.2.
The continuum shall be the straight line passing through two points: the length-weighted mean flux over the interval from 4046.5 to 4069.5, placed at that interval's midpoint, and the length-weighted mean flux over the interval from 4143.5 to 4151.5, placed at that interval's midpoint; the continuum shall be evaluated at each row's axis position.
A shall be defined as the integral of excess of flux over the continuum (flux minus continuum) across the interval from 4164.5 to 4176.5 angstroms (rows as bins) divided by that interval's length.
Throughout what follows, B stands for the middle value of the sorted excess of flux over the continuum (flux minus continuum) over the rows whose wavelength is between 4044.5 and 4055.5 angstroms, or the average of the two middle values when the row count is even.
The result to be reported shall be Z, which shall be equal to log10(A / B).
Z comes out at -0.28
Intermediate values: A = -0.7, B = -1.3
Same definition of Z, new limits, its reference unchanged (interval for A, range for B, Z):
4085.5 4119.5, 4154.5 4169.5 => 1.54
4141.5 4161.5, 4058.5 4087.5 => -0.04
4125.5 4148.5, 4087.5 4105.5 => -0.32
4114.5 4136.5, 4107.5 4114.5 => -0.66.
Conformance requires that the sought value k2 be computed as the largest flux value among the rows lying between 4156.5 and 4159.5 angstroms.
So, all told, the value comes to 17.99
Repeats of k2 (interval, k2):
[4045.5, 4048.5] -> 14.88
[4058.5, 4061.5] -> 16.39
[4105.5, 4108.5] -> 16.39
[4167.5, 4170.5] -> 16.45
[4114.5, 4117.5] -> 17.71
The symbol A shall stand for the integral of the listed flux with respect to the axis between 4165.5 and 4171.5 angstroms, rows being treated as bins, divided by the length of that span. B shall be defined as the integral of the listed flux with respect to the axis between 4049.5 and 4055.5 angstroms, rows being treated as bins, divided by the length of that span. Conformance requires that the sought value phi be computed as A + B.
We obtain 28.3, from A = 15.2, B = 13.1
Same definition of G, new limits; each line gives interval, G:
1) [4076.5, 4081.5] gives 5.4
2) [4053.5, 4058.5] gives 4.6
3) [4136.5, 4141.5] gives 6.7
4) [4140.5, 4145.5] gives 5.6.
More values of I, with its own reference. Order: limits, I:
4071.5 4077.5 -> -0.4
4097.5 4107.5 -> 0.5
